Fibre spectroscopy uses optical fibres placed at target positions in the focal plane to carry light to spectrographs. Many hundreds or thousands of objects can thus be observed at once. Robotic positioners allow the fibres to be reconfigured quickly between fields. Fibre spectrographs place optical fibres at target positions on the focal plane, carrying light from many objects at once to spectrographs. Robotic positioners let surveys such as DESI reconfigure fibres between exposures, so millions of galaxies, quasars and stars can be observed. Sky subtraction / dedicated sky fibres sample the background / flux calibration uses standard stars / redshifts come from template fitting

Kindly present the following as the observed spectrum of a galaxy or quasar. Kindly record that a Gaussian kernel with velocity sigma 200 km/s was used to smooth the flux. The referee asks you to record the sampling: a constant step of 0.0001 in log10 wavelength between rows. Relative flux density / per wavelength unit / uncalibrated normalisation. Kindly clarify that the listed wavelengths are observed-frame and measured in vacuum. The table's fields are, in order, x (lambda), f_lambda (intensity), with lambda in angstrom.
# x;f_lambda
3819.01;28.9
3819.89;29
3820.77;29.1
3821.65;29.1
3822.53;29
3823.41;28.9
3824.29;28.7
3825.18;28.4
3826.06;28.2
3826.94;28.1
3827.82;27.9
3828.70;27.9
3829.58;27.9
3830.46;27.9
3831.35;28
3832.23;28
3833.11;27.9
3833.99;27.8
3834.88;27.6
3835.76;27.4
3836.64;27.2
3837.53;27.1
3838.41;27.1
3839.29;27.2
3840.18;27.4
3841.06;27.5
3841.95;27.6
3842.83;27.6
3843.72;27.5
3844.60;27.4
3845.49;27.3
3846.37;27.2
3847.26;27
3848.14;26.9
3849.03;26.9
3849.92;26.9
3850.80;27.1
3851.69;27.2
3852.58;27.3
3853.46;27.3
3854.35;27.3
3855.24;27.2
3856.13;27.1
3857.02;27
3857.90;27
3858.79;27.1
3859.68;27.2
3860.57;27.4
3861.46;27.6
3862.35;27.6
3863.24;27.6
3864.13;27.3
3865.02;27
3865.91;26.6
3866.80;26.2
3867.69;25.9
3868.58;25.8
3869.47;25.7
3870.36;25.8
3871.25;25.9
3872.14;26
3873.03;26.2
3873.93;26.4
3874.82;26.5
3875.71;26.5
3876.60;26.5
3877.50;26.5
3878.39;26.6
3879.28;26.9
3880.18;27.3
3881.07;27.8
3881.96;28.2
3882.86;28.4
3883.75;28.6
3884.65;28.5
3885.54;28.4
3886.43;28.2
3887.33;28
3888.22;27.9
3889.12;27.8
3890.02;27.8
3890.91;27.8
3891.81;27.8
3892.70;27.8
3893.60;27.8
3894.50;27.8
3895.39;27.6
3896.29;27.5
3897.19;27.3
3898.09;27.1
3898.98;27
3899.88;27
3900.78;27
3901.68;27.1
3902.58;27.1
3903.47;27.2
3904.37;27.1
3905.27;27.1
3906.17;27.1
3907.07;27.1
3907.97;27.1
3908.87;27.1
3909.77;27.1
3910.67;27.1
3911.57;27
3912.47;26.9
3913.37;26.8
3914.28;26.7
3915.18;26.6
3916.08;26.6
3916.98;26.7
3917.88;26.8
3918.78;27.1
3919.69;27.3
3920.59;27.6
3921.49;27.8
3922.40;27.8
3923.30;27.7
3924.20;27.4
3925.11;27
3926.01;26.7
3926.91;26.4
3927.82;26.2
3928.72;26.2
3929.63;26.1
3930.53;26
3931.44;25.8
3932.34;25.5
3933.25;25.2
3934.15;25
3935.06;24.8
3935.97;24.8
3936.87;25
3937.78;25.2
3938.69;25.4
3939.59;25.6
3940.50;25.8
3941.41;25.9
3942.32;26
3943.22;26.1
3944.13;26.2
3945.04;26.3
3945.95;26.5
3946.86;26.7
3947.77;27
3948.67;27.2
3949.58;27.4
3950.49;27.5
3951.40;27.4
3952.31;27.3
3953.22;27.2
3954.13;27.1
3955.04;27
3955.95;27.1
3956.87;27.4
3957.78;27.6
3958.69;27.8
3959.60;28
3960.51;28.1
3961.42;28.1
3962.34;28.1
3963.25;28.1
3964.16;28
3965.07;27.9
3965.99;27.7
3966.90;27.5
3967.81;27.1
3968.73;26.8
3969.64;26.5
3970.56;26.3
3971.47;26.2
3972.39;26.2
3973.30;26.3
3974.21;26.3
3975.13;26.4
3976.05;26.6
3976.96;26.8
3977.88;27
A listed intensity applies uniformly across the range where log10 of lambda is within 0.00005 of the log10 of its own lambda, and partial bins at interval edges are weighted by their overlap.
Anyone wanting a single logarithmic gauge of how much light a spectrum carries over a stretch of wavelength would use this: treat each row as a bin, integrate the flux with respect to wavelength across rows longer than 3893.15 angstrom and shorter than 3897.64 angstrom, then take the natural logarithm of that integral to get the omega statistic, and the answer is 4.818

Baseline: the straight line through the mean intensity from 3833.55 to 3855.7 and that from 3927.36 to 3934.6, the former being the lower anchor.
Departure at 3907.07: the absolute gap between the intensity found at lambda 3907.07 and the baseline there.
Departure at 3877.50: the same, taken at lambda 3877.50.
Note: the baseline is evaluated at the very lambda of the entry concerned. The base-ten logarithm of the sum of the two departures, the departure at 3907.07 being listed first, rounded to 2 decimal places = 0.05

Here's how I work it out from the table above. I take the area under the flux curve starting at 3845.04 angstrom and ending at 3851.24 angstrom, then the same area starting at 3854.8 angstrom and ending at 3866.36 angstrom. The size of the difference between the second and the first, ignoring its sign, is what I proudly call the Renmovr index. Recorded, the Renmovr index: 147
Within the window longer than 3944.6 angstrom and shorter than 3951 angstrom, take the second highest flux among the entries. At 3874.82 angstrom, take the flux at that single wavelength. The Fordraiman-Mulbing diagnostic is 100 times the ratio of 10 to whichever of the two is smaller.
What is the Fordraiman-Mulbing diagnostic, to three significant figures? 37.7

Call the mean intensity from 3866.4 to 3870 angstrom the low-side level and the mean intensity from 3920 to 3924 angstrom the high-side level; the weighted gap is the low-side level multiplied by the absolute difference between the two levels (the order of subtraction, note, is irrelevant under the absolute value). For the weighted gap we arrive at 47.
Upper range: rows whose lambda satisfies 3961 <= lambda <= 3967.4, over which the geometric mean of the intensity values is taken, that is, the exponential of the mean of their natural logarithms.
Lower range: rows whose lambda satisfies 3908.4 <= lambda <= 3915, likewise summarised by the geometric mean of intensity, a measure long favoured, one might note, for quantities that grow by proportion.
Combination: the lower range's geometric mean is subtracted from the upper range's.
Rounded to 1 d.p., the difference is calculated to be 1.0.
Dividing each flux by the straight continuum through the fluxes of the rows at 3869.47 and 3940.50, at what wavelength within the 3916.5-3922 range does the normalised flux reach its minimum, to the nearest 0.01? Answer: 3916.98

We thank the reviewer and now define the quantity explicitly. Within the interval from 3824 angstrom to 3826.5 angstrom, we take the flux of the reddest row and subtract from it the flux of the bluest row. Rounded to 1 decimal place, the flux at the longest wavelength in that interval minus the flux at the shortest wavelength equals -0.5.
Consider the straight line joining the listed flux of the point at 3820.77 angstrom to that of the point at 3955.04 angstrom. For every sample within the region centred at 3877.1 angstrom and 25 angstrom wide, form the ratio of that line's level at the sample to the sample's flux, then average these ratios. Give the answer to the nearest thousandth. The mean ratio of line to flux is 1.046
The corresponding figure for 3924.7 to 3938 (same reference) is 1.065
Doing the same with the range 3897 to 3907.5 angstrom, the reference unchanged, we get 1.027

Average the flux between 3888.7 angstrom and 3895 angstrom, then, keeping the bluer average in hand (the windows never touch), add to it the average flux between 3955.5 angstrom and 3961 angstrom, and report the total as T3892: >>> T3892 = 55.5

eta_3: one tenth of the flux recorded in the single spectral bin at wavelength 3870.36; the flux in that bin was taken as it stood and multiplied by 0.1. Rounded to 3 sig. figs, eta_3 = 2.58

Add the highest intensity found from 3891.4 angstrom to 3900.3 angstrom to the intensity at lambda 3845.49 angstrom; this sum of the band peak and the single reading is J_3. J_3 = 55.1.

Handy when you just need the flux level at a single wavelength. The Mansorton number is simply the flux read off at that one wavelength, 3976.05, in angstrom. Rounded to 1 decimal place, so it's 26.6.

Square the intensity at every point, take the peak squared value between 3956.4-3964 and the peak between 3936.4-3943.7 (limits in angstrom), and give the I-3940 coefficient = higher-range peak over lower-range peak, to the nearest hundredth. 1.16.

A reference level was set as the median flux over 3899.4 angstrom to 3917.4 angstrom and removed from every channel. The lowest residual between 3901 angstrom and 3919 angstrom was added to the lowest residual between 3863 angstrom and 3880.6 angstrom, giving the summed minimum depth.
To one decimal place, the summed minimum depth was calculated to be -1.9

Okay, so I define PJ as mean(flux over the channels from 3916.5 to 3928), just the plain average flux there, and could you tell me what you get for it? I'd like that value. 27.1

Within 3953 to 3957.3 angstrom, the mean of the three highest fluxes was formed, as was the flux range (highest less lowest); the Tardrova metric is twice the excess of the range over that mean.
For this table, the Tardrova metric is -53.7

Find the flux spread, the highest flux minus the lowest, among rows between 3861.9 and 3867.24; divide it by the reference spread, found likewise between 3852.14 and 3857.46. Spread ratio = 4.7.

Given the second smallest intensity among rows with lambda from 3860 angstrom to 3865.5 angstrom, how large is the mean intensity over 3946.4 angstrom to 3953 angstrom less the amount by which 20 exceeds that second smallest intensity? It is 34.5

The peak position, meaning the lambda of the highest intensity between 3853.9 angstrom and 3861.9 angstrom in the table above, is 3861.46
